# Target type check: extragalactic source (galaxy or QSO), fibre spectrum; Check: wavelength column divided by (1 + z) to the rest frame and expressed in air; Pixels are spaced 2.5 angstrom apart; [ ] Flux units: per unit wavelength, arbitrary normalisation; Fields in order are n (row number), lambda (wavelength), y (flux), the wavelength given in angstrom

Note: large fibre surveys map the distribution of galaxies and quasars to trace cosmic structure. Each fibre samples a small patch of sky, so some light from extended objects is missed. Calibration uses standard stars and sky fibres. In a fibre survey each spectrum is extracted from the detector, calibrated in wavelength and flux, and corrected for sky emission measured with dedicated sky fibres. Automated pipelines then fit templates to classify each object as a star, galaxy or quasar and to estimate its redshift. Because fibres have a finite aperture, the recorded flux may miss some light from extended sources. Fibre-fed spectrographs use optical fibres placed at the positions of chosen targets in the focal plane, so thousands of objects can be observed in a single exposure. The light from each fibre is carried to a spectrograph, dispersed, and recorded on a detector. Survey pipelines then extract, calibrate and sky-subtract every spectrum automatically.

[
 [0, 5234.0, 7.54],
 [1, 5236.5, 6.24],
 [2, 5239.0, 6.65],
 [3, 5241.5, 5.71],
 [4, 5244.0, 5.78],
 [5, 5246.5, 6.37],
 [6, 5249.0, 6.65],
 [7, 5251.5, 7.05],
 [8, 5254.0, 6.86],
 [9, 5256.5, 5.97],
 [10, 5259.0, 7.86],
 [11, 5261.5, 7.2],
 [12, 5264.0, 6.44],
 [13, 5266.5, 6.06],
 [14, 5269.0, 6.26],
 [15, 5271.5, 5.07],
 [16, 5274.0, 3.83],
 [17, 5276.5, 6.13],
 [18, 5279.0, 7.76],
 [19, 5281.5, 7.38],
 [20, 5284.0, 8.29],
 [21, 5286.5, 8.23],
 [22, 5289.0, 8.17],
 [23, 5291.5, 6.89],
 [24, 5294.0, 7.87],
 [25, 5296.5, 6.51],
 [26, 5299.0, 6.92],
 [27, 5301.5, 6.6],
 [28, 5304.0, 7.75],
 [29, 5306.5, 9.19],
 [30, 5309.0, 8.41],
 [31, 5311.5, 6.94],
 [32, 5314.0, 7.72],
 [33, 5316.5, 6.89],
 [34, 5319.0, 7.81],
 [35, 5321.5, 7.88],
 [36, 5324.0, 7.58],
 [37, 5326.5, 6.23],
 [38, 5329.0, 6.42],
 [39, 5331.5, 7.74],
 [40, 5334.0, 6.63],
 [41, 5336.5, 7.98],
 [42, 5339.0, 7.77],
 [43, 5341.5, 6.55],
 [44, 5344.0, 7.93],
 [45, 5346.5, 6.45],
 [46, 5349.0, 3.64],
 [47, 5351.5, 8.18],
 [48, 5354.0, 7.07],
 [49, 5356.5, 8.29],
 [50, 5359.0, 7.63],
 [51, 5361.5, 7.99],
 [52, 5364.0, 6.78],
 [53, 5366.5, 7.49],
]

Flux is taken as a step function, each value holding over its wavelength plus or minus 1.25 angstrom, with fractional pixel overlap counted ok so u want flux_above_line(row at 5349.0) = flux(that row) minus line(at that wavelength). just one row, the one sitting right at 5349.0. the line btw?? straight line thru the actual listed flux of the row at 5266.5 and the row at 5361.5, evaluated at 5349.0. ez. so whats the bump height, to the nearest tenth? -4.1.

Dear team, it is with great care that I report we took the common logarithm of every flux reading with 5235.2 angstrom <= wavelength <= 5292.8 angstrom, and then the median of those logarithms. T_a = 0.823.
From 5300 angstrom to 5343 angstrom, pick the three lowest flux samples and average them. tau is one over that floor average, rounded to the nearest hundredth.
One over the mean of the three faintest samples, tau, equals 0.16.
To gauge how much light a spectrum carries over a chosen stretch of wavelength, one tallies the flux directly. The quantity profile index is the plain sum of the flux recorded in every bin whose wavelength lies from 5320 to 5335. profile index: 42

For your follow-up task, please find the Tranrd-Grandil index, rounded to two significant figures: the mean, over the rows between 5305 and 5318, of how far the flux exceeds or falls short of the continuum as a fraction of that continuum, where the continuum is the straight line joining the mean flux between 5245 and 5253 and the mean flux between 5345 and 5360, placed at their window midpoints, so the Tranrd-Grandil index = 0.15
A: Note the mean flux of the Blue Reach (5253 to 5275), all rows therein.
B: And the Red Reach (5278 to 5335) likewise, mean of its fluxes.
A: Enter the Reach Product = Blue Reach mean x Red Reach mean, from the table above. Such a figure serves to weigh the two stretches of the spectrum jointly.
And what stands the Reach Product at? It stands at 46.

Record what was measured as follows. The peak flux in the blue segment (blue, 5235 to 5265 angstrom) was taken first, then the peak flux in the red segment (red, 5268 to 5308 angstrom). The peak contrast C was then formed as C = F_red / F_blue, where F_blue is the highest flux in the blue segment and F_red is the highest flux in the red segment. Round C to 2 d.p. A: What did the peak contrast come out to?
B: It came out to 1.17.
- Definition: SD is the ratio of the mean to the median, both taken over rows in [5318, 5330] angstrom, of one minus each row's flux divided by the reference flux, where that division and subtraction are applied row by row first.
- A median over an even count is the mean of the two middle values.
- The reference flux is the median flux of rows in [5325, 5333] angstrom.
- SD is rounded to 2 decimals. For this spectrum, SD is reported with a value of 0.66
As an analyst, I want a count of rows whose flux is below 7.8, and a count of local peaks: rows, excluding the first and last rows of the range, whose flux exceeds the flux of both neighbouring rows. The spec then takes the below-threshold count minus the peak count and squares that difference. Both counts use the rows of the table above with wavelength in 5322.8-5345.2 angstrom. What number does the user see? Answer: 25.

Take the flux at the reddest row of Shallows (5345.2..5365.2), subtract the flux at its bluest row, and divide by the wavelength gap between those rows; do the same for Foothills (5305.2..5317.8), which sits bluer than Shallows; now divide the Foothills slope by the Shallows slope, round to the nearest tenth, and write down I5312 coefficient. -12.2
